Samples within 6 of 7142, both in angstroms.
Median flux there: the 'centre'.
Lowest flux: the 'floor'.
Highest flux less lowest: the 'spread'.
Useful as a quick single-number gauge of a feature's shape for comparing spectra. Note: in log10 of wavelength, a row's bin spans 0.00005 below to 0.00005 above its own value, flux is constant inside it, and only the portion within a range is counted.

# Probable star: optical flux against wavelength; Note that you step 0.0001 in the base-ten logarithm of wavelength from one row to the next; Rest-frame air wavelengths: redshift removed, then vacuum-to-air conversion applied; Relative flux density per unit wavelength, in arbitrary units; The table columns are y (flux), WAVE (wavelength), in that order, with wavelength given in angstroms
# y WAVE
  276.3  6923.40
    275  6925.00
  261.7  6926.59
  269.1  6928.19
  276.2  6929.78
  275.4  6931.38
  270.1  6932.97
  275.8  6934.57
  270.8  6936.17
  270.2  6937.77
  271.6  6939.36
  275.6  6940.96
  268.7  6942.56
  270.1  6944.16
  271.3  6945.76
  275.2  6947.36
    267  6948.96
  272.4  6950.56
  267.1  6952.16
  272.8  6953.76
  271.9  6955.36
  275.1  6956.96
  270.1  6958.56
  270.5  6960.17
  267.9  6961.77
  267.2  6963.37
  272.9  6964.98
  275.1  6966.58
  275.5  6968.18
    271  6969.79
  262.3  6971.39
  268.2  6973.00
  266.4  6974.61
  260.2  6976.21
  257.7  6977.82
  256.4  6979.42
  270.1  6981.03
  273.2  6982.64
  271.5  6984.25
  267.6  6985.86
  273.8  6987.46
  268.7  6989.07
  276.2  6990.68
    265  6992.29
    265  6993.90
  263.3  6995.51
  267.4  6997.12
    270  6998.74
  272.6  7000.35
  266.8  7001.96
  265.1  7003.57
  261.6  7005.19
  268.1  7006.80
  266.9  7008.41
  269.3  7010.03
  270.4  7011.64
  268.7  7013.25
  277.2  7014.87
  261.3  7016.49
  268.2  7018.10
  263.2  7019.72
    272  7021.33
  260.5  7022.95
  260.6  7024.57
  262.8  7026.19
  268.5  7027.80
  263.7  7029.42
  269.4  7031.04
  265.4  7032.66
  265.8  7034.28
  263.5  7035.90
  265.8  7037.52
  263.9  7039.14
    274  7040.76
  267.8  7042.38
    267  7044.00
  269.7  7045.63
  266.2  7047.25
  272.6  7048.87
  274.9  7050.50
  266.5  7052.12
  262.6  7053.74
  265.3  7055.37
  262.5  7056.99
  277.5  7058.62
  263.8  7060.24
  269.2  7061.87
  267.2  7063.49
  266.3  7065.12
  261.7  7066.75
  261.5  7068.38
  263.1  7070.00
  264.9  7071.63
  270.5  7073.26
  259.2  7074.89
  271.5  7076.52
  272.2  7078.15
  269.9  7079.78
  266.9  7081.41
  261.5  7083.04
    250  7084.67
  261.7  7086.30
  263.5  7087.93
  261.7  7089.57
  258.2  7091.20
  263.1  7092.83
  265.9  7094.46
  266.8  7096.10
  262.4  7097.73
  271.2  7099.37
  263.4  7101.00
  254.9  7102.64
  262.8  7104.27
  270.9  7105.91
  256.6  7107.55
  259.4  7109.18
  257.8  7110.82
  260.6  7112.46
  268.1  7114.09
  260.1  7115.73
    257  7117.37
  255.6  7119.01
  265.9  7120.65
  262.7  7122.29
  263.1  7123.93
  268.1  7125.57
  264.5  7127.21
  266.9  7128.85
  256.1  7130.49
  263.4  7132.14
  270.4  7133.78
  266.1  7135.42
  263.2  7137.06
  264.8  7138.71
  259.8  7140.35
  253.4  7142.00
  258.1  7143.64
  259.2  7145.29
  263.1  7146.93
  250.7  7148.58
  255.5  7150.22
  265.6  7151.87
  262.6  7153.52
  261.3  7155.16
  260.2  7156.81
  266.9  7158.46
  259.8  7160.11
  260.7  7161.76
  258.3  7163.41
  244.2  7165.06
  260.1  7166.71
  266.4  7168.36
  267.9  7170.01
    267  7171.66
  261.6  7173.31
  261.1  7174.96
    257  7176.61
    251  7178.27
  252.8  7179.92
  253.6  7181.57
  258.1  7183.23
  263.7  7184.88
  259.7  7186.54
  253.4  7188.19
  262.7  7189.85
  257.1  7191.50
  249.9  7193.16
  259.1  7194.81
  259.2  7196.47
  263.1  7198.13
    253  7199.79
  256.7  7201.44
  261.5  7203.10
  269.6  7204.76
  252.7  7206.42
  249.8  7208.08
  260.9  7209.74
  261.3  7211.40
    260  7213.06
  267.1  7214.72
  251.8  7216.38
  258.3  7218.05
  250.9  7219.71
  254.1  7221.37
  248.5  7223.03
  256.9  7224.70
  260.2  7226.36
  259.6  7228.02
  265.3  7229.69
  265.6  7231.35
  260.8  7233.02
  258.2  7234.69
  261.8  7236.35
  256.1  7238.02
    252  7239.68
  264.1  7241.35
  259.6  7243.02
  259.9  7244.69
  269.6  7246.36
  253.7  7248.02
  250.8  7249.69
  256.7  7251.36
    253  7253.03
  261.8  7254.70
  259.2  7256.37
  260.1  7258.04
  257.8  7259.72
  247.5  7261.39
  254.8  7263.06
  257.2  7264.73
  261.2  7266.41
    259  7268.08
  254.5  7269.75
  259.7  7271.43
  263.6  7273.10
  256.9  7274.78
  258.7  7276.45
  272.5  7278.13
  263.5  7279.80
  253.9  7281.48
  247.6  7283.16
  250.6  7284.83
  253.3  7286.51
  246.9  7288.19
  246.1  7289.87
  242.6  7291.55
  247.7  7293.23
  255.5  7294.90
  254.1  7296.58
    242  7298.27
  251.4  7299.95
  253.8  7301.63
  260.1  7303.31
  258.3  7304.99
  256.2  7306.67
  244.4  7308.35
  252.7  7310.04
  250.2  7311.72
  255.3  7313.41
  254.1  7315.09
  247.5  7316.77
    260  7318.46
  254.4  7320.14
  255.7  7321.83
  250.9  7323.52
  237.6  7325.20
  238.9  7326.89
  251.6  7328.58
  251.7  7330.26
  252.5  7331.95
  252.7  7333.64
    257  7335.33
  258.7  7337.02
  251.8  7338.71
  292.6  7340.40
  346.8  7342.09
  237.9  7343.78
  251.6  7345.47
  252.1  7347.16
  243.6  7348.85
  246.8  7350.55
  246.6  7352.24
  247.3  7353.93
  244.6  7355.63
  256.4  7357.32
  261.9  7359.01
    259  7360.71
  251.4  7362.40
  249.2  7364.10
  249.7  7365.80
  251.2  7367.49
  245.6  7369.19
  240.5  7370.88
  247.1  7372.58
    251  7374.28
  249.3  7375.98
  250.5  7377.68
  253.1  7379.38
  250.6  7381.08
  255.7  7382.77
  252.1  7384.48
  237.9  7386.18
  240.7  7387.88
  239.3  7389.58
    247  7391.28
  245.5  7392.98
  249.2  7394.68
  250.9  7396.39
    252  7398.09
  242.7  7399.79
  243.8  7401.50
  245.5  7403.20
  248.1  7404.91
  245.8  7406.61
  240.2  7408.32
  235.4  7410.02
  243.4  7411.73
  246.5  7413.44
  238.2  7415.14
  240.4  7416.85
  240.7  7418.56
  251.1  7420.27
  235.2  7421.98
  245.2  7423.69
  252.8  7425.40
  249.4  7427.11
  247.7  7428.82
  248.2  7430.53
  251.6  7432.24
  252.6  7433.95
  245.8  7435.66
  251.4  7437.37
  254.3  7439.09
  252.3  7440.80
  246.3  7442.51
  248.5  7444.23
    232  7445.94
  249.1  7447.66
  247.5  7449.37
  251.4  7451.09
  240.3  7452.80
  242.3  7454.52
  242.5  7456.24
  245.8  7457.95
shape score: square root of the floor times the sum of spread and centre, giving 262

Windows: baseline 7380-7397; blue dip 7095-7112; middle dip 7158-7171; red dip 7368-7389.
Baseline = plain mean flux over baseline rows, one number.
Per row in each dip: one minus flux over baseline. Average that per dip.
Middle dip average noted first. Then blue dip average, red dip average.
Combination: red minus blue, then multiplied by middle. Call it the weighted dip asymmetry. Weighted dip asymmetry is -0.0033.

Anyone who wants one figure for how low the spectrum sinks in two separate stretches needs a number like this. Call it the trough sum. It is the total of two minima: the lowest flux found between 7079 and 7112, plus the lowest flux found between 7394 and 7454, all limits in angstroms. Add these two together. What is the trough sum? 482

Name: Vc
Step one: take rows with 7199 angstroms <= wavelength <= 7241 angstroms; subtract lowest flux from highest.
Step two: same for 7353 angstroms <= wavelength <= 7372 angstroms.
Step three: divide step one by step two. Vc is 0.99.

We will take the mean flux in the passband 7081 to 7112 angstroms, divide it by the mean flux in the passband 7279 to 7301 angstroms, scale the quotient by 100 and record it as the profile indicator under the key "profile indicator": 105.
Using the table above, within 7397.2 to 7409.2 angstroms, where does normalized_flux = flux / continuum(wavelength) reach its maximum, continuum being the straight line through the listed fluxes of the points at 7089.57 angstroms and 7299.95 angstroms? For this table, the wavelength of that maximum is 7398.09 angstroms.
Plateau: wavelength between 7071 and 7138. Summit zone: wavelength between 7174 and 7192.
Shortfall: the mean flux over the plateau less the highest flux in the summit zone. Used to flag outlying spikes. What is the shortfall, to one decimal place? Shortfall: -0.3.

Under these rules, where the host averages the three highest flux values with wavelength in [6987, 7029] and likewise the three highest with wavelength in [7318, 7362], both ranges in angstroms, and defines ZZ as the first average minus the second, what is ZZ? -25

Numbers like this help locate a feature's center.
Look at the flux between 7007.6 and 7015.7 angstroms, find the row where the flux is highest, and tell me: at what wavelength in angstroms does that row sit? 7014.87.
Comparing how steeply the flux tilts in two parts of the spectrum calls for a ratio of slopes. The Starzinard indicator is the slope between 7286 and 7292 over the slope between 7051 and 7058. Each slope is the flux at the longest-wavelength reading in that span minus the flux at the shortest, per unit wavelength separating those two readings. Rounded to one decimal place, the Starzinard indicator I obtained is 2.6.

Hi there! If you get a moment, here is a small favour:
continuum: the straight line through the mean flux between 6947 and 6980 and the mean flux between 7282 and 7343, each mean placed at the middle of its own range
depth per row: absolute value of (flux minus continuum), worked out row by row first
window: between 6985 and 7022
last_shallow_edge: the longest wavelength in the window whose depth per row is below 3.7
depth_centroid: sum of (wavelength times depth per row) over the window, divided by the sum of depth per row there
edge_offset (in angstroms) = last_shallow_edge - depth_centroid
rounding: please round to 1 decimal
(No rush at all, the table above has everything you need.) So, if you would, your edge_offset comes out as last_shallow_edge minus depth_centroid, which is 14.9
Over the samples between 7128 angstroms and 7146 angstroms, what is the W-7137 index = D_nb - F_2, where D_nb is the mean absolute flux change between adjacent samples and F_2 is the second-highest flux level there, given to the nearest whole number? -262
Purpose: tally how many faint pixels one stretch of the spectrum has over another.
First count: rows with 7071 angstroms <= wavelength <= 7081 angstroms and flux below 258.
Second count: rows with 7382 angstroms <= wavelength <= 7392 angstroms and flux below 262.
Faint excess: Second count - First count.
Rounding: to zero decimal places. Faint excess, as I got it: 6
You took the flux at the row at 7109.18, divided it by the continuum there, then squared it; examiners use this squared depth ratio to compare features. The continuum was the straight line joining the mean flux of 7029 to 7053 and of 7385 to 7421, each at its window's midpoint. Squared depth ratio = 0.97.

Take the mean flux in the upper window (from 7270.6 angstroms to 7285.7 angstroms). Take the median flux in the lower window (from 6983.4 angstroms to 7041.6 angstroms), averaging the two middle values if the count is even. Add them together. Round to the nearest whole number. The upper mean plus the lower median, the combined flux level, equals 526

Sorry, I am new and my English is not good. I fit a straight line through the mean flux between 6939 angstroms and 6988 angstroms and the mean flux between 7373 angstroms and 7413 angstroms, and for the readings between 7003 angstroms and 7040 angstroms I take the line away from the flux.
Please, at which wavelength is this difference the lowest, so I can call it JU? 7022.95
